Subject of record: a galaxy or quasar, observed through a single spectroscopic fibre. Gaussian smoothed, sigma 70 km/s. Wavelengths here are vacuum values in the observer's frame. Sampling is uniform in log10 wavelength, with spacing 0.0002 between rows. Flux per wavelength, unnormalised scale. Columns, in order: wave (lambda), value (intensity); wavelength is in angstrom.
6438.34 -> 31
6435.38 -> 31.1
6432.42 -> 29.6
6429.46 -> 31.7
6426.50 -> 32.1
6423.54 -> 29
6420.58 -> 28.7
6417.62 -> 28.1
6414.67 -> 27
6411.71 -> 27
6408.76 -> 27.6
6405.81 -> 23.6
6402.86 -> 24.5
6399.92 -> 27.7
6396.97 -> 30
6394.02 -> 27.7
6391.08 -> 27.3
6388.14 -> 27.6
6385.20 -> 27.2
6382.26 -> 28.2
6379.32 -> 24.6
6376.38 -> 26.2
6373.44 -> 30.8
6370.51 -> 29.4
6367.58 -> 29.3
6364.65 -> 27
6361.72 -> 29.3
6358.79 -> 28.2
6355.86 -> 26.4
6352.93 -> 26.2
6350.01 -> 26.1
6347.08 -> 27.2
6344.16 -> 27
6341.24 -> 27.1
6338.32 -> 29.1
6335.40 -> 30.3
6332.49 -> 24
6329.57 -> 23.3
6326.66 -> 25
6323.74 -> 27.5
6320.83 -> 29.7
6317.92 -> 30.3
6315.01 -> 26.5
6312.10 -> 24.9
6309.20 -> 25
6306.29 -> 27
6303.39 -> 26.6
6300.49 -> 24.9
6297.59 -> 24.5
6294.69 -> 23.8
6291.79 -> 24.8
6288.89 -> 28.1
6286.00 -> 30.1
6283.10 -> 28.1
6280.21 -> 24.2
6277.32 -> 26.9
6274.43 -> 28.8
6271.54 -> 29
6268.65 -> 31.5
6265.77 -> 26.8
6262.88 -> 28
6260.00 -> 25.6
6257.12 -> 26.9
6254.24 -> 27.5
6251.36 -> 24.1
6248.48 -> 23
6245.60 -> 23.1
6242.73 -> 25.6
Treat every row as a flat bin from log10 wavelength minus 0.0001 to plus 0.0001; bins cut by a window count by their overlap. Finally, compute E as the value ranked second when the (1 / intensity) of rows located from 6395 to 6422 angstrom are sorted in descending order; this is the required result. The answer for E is 0.041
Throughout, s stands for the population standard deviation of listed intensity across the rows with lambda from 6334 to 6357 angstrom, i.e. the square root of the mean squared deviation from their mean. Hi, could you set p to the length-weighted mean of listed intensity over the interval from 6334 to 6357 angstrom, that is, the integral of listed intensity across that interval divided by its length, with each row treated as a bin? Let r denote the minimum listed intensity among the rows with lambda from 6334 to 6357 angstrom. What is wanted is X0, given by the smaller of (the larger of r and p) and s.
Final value 1.4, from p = 27.4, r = 26.1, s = 1.4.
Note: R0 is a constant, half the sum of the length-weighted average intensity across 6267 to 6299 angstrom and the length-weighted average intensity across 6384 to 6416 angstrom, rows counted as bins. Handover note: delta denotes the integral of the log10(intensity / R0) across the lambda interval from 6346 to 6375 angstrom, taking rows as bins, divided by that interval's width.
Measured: 0.013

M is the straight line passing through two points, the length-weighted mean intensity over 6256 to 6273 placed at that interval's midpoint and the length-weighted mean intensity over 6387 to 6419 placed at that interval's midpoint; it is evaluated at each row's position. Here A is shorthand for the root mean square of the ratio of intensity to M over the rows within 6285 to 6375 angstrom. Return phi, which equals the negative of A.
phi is -0.99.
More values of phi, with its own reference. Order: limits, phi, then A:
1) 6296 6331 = -0.95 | 0.95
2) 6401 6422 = -0.99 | 0.99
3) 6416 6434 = -1.11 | 1.11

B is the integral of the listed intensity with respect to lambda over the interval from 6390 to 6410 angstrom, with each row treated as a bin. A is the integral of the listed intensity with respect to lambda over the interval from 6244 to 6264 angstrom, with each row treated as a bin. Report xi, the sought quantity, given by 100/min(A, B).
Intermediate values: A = 509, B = 538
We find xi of 0.1966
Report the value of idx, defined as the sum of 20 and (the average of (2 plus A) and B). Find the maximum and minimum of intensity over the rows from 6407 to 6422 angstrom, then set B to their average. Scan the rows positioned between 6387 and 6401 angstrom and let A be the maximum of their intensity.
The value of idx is 49.9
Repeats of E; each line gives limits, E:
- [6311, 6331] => 0.040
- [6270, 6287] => 0.037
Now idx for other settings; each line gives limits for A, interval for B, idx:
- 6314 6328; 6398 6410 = 49.0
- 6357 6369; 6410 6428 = 50.4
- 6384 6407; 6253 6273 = 50.3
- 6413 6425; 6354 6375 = 49.8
